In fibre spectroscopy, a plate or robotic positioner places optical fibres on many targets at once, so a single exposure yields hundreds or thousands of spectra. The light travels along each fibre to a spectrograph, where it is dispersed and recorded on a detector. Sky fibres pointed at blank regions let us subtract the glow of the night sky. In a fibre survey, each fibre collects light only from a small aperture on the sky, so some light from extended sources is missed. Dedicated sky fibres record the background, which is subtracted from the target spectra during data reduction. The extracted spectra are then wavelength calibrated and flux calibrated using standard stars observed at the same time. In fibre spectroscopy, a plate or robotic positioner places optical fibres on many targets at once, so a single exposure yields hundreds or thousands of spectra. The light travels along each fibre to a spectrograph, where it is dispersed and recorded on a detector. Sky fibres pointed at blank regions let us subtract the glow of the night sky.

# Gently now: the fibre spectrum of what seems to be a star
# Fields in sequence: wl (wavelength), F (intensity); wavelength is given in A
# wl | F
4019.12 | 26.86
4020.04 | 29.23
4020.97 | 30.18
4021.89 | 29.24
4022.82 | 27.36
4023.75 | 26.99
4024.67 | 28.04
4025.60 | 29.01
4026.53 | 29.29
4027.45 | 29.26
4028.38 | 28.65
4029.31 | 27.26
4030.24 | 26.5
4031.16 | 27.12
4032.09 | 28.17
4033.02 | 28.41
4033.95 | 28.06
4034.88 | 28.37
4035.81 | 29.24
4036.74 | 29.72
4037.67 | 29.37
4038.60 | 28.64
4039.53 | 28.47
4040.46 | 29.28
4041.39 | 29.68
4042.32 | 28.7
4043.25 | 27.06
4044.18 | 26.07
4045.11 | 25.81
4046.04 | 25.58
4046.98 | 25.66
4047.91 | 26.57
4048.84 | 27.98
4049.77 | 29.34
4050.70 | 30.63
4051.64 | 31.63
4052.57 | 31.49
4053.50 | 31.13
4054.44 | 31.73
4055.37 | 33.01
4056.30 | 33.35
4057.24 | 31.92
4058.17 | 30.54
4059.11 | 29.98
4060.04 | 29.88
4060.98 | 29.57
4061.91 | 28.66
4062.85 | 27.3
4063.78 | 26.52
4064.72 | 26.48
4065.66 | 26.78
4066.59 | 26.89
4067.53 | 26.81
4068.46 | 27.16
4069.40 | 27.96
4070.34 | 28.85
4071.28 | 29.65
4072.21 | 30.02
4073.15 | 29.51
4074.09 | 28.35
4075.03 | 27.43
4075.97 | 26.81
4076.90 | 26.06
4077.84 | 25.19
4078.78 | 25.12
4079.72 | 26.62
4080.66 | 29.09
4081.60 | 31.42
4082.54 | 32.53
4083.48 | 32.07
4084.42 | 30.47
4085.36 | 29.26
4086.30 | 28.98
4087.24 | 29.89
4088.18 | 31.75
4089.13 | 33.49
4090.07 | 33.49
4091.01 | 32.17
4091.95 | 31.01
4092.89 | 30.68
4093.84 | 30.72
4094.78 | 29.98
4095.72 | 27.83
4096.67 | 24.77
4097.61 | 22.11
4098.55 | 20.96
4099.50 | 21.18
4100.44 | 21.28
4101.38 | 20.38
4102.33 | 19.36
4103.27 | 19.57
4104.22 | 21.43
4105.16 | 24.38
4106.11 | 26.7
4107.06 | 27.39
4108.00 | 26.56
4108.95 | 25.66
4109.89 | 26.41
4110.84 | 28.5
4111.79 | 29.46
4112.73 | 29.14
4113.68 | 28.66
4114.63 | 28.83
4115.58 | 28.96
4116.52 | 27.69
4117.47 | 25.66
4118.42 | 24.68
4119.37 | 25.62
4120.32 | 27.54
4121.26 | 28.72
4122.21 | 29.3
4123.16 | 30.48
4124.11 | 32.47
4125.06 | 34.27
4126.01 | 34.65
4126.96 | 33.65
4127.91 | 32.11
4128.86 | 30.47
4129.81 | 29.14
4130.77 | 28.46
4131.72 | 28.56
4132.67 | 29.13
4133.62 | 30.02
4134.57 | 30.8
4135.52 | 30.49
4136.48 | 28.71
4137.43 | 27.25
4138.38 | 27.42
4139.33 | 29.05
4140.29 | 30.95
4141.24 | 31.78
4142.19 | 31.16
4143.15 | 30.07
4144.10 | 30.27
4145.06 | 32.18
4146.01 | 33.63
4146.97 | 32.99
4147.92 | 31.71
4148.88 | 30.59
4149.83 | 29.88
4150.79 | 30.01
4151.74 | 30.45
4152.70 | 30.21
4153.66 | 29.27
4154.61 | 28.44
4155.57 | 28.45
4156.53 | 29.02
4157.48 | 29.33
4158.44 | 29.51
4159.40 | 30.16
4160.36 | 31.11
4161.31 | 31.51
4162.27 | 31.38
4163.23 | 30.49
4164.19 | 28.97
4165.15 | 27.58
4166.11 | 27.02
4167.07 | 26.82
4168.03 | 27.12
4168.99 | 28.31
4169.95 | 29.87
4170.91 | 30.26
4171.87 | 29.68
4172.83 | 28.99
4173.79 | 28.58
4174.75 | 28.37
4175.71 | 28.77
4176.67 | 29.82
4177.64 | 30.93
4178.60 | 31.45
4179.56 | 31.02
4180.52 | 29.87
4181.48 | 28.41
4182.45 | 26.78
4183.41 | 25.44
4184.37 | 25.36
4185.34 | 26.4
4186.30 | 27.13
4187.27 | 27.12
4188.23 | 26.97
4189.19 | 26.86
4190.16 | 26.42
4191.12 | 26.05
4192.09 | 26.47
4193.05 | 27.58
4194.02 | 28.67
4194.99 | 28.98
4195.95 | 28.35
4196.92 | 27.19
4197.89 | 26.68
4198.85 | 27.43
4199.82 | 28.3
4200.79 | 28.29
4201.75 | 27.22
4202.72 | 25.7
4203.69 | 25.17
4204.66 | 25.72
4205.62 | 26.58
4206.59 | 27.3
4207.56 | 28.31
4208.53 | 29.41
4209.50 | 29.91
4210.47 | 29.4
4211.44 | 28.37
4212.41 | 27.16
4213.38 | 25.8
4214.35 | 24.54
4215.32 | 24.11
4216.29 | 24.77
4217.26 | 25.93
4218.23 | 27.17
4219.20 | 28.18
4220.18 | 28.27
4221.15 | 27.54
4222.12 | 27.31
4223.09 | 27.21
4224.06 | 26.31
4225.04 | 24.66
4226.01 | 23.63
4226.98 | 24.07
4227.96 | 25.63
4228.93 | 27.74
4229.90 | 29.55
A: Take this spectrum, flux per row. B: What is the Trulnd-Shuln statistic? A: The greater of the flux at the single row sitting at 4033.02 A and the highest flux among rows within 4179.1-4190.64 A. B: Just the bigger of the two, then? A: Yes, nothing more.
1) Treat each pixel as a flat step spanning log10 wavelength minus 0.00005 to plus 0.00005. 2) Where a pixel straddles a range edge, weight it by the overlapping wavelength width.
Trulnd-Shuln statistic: 31.0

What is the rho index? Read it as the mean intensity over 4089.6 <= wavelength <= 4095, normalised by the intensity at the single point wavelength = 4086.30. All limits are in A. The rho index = 1.08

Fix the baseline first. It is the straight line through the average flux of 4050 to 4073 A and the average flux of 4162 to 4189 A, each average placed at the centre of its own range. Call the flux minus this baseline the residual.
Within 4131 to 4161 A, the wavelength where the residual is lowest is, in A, 4137.43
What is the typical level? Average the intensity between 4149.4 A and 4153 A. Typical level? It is 30.1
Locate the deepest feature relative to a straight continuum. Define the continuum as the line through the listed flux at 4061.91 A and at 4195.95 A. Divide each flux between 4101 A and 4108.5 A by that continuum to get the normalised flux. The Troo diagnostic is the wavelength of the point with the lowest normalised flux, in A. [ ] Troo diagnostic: 4102.33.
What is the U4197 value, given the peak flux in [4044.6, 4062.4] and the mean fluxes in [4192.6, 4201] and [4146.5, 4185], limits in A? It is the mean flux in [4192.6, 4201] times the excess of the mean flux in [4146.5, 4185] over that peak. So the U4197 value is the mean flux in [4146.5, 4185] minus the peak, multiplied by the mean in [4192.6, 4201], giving -112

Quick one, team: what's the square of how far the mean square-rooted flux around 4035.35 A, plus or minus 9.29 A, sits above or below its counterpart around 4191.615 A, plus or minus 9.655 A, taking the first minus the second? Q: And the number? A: 0.014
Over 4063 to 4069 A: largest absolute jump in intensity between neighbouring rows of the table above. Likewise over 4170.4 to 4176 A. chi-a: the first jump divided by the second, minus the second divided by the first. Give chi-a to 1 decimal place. -1.5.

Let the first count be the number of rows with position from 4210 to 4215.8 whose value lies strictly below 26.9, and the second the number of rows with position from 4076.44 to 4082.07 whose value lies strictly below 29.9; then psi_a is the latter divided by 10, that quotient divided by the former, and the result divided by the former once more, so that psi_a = 0.056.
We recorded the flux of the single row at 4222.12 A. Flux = 27.31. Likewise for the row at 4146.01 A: 33.63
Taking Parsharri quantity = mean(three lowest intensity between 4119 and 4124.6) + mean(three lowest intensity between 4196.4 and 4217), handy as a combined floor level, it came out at 51.8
